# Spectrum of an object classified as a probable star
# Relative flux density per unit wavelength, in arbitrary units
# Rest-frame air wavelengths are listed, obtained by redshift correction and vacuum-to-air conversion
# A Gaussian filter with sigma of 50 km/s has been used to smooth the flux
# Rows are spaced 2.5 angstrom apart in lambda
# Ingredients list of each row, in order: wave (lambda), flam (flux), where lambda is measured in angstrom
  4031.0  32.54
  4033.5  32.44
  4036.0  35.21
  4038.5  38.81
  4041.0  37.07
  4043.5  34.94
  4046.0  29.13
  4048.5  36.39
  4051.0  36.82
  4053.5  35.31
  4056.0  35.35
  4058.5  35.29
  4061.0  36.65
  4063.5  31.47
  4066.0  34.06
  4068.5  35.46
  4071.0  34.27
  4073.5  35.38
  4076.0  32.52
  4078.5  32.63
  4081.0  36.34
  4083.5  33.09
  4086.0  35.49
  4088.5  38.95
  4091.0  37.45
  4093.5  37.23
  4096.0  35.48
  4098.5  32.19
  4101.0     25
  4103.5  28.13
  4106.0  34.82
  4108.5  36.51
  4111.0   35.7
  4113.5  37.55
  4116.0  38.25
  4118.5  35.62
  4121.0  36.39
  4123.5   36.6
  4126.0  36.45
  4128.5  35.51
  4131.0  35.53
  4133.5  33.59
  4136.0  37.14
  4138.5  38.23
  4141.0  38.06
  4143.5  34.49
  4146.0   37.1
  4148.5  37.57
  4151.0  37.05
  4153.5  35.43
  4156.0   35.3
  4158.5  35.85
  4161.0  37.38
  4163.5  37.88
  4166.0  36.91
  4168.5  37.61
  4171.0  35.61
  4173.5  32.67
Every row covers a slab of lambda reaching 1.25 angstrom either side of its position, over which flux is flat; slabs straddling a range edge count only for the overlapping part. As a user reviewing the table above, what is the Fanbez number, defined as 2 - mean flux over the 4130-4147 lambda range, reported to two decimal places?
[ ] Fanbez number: -34.31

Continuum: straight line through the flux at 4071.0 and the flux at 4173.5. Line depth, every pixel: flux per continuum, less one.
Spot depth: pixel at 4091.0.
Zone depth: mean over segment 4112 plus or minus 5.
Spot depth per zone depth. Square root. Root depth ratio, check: 1.0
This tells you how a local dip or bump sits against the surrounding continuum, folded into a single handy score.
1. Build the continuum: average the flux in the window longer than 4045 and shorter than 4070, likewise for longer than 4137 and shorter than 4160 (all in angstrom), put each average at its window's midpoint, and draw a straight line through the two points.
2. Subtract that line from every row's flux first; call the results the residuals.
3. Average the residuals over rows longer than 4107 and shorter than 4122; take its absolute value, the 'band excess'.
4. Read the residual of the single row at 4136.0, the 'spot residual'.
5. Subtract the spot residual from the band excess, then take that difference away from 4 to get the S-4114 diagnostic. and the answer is 4.0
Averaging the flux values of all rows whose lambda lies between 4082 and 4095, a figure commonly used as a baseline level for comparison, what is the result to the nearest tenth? 36.4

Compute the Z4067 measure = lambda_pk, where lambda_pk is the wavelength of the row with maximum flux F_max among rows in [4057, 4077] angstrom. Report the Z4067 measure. 4061.0 angstrom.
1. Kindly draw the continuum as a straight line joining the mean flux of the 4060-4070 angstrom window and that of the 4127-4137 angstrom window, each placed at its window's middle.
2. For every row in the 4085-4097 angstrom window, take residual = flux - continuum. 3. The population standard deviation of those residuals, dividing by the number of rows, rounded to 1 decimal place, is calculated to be 1.3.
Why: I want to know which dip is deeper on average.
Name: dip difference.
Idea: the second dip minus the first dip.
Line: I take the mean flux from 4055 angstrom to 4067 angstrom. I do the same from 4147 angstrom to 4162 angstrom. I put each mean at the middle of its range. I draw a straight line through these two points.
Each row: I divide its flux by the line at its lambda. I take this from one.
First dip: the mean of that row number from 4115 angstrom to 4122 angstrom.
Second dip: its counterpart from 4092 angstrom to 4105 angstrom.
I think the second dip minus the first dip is 0.13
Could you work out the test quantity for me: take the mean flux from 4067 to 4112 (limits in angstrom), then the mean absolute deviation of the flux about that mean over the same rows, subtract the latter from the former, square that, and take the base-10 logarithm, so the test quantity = 3.01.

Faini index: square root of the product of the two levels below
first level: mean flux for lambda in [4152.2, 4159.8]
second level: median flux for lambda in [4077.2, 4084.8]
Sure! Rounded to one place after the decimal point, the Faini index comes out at 34.3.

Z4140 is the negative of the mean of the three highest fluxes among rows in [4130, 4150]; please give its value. -38.0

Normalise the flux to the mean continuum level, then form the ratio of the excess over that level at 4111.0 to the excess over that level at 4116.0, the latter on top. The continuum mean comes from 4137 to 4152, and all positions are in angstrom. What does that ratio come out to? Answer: -0.8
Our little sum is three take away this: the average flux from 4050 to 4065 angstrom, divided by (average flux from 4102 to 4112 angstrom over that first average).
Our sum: -34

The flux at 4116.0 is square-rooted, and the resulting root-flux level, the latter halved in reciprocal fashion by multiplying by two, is 12.4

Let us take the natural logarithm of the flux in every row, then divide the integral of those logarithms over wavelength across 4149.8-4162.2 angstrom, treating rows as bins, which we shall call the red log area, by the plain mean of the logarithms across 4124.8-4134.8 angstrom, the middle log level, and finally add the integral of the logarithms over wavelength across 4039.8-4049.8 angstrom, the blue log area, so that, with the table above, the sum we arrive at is 48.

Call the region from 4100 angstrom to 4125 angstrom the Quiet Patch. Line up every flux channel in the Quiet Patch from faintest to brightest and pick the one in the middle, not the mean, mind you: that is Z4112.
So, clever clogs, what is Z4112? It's 36.0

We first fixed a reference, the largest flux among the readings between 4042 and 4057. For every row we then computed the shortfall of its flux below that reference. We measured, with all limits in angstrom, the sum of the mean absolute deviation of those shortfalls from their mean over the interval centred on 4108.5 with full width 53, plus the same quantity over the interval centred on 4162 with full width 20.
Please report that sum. 3.17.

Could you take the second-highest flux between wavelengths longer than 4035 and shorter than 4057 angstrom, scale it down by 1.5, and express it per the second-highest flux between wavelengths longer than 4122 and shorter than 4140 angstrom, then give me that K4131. 0.665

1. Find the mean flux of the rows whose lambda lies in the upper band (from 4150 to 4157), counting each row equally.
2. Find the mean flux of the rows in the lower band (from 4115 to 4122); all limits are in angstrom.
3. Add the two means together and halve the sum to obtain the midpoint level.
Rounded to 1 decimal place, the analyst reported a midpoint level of 36.3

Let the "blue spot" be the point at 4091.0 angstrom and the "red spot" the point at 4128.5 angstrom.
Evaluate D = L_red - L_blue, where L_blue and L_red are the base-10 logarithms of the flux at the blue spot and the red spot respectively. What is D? -0.023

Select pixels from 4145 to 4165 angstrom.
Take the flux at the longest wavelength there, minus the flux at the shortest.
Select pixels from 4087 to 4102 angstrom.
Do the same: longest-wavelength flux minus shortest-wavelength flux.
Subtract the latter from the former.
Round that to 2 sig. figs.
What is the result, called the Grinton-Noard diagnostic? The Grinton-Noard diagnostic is 15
